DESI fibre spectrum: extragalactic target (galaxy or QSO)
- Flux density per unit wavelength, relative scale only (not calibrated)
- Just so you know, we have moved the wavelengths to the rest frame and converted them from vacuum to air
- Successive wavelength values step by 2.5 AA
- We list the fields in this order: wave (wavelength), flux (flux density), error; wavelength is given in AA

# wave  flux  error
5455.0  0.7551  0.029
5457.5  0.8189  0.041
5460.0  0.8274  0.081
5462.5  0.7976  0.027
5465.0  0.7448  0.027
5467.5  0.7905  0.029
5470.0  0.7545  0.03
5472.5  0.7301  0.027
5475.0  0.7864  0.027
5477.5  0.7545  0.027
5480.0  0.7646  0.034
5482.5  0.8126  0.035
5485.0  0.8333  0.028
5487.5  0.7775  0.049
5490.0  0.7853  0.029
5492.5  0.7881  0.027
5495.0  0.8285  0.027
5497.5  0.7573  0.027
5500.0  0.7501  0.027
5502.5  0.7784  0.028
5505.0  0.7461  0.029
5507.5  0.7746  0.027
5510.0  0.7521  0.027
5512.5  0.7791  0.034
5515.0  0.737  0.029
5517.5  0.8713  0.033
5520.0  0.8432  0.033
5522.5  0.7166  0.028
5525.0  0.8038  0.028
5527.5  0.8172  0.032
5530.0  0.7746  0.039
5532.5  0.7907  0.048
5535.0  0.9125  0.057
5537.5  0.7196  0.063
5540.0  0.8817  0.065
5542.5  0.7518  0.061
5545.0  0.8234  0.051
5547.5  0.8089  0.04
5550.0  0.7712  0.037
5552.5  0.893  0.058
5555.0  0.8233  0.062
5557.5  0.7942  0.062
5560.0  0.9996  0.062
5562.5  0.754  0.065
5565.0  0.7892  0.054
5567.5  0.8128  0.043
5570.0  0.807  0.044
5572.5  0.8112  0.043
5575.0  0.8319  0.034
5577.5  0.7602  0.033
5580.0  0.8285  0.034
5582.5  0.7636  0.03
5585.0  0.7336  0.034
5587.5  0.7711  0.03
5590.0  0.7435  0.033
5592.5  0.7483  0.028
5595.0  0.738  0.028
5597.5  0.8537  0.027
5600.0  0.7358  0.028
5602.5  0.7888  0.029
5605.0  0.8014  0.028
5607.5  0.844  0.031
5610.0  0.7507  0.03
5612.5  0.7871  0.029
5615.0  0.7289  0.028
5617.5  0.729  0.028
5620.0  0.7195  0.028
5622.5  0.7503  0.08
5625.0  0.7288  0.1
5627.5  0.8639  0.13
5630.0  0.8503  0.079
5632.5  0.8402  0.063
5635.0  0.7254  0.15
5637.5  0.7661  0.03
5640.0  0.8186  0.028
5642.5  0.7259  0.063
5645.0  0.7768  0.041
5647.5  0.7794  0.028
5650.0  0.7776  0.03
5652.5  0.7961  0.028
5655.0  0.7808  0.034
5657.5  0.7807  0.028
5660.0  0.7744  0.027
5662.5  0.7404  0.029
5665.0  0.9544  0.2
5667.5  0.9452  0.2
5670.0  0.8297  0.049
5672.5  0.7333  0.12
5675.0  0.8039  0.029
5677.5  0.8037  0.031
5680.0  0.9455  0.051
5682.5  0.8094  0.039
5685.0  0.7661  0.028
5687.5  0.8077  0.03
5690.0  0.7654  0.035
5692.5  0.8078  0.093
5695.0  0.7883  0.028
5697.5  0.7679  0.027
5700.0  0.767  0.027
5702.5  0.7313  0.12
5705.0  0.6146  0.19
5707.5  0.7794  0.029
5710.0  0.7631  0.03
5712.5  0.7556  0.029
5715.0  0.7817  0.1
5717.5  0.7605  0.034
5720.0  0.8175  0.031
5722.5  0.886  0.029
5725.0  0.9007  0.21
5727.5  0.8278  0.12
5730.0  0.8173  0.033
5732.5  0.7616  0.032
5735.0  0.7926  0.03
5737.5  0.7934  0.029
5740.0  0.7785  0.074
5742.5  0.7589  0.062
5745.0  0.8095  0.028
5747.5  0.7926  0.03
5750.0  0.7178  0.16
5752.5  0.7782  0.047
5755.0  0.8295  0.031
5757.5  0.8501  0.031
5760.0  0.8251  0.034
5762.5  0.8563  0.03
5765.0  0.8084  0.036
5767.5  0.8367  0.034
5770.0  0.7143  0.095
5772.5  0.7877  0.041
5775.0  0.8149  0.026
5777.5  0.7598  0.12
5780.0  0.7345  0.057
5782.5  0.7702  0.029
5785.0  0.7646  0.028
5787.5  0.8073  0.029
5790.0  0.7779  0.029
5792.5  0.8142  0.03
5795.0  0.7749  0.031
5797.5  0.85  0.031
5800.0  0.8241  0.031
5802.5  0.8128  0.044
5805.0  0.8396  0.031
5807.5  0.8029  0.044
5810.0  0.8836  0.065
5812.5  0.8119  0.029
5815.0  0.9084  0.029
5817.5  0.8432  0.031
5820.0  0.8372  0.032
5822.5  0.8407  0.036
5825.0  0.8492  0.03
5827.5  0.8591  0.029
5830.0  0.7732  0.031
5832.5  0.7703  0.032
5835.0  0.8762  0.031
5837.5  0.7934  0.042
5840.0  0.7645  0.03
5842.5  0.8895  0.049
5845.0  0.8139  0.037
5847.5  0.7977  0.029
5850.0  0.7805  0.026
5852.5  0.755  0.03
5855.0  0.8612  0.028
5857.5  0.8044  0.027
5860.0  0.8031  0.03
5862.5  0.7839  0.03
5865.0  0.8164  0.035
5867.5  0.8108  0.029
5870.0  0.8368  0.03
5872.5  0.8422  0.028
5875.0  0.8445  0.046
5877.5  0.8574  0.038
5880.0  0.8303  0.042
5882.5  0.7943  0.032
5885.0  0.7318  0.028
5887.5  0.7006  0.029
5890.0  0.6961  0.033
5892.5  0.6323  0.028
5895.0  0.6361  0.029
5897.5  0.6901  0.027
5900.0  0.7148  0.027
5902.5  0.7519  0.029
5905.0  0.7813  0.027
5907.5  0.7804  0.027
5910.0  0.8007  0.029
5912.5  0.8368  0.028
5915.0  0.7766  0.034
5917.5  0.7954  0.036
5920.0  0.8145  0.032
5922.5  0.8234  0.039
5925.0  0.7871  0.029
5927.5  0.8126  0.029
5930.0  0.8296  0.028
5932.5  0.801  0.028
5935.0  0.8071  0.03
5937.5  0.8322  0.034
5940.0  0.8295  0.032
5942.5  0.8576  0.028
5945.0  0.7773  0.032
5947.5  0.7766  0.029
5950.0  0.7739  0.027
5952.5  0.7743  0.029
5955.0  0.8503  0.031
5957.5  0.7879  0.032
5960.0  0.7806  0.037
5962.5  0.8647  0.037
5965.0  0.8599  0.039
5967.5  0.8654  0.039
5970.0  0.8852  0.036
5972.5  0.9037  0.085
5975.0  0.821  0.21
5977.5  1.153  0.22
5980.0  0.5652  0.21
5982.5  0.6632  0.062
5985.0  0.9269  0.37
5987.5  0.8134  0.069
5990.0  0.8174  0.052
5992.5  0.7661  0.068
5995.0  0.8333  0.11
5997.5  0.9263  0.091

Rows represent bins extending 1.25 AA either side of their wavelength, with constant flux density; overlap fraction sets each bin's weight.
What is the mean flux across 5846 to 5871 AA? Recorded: 0.805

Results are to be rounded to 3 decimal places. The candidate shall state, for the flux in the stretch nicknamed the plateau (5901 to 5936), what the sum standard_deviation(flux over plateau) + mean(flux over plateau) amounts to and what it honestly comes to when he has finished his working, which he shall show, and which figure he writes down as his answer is 0.822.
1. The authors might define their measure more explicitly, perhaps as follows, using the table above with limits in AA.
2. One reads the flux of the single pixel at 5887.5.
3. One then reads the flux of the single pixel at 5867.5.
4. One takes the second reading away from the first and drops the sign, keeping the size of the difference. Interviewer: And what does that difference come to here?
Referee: 0.11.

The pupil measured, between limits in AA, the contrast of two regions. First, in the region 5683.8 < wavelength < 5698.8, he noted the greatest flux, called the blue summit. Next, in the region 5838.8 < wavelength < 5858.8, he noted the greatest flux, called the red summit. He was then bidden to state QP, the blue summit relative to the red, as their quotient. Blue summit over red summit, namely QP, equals 0.908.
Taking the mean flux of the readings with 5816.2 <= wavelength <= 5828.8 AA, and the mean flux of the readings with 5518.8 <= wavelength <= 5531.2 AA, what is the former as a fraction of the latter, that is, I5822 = 1.07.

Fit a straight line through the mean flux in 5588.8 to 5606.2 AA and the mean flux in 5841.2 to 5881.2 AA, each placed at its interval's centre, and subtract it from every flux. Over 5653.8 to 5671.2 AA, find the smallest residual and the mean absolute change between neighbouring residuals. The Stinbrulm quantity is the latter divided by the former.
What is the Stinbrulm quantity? -1.4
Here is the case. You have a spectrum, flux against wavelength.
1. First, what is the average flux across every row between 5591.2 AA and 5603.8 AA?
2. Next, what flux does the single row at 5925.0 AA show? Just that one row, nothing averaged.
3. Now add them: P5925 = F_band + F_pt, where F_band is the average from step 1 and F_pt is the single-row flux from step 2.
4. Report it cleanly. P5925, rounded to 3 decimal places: 1.560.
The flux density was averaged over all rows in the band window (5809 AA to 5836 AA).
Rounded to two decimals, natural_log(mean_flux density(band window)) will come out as -0.17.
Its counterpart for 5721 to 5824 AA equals -0.21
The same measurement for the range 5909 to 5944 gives -0.21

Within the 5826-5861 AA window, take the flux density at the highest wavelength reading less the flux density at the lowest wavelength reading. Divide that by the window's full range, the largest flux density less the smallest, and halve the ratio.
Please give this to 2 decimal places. -0.21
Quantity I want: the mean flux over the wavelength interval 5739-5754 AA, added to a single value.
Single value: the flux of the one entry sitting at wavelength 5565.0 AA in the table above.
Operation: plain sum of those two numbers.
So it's 1.56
